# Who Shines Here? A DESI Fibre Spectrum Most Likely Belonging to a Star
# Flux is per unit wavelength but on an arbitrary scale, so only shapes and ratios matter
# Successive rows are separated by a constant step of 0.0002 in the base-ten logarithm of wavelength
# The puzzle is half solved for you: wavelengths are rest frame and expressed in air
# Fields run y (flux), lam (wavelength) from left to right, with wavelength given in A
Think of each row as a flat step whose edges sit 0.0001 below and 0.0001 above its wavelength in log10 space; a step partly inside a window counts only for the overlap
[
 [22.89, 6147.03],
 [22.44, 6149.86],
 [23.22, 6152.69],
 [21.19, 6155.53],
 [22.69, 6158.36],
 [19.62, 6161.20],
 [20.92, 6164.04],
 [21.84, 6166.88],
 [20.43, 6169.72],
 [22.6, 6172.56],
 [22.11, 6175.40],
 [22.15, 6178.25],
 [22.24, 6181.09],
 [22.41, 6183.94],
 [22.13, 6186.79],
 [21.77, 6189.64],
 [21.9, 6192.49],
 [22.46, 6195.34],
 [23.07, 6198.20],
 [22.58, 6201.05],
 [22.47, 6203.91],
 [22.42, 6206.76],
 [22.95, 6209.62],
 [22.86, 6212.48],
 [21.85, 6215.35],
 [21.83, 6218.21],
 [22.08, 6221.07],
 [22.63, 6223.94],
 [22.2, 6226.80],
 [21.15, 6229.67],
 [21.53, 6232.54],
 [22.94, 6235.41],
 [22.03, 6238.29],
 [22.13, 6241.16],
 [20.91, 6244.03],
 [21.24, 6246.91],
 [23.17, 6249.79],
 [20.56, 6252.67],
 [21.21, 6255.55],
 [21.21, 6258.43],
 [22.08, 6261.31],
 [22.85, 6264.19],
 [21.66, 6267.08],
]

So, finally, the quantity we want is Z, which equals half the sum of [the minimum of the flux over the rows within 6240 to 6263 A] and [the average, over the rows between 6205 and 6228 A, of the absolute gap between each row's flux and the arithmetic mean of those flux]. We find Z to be 10.5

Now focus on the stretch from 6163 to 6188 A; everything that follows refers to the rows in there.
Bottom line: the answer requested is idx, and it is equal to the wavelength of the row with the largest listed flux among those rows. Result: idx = 6172.56 A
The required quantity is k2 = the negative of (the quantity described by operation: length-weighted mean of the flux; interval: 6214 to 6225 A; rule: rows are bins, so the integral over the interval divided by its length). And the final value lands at -22.1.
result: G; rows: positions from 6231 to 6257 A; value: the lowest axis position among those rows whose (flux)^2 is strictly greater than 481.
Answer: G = 6235.41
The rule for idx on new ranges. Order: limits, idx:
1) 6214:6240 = 6235.41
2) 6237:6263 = 6249.79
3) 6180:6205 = 6198.20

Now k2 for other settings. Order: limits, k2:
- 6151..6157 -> -22.2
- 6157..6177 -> -21.5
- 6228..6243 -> -21.9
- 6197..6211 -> -22.7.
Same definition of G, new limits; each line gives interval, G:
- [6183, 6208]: 6183.94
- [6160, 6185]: 6172.56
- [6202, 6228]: 6203.91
